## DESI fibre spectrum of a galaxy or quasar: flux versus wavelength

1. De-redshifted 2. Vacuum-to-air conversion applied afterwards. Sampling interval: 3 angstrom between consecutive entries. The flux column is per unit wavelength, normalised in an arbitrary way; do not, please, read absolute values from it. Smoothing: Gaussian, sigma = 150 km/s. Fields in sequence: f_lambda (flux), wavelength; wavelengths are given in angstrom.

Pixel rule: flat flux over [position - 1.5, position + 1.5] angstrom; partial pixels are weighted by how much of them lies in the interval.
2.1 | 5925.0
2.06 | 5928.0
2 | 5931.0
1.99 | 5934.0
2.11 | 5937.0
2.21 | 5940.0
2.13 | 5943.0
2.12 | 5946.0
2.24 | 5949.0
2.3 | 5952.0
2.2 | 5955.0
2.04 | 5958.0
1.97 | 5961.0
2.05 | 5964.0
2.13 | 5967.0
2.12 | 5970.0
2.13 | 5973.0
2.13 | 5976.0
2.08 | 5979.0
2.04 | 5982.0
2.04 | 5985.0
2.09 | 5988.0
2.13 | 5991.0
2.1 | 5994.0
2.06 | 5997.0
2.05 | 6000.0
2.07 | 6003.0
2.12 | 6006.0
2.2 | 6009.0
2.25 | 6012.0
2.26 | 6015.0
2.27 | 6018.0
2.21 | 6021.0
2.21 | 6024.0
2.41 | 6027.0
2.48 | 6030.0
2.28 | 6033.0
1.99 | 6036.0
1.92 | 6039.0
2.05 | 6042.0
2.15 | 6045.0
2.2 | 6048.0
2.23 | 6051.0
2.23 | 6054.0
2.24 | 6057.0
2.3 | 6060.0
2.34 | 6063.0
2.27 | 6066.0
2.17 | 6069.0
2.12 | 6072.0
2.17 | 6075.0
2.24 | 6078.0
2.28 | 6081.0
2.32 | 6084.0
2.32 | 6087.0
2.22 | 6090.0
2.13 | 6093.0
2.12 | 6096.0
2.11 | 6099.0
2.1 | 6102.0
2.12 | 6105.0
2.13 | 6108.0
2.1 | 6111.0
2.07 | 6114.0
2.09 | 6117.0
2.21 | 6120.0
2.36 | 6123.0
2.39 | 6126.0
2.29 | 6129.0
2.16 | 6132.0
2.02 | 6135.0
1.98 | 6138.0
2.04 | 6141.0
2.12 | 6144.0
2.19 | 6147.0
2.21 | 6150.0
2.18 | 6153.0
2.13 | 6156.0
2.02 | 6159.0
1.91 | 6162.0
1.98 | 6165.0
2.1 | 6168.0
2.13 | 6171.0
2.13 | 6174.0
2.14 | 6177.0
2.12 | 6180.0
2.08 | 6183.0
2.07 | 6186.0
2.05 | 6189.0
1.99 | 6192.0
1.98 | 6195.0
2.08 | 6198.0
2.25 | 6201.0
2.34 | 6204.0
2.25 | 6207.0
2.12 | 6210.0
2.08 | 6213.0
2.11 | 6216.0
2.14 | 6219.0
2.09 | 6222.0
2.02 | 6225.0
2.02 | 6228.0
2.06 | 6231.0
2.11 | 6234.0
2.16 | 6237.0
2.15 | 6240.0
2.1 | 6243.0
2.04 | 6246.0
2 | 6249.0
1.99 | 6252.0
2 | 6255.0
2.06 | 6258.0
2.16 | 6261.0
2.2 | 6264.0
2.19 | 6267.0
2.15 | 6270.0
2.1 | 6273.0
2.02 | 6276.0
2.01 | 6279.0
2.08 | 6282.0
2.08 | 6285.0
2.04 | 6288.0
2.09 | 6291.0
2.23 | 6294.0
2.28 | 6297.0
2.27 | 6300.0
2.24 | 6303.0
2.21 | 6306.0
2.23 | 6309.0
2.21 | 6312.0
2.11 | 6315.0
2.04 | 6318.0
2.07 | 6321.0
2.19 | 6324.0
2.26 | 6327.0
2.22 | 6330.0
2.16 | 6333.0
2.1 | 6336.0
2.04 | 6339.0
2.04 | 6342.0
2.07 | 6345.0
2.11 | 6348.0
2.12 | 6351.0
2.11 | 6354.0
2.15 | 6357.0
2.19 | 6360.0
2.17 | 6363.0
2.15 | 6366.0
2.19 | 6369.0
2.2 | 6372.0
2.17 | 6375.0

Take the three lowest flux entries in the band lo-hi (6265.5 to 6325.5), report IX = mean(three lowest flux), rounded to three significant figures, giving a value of 2.02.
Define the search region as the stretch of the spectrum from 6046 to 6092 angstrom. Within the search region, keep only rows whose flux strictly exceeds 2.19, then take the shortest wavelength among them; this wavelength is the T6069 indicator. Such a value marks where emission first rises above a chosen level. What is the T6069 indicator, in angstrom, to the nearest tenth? 6048.0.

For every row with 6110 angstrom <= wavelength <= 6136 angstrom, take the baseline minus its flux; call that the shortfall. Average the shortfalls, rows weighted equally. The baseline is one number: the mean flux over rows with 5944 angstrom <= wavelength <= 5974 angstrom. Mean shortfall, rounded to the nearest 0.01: -0.06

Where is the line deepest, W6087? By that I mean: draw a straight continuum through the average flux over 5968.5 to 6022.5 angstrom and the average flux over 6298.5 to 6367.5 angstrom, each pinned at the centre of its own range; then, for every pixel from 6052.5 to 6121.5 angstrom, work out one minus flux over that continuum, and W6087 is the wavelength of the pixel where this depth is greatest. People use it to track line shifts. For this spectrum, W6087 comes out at 6114.0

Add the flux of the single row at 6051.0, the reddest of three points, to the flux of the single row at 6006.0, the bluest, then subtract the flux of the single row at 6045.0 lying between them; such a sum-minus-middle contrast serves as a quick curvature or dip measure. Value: 2.20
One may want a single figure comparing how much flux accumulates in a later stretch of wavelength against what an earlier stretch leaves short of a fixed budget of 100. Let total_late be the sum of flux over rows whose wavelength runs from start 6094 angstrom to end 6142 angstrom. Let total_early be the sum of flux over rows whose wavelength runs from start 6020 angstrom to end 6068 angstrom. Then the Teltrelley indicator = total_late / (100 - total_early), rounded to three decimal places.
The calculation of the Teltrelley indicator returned 0.532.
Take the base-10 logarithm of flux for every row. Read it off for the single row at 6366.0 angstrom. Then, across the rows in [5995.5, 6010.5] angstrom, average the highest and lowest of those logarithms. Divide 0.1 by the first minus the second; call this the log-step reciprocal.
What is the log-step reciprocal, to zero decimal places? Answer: 19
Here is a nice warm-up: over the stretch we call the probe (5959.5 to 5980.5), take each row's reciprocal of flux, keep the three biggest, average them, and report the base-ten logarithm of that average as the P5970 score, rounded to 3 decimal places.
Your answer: -0.308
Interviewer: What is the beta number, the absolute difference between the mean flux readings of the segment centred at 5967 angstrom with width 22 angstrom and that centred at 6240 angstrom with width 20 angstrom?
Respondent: 0.007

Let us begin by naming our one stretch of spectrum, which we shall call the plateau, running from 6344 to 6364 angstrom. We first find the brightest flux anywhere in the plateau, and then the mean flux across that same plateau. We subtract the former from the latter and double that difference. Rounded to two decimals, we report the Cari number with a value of -0.12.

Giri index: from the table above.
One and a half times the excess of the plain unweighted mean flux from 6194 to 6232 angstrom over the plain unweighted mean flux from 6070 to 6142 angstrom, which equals -0.08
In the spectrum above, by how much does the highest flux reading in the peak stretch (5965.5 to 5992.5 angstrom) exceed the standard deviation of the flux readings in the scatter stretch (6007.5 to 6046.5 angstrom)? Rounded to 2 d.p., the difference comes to 1.98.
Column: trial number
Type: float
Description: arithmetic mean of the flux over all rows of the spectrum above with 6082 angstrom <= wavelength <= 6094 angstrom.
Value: 2.25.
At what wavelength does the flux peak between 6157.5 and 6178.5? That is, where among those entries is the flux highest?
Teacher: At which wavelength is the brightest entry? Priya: 6177.0 angstrom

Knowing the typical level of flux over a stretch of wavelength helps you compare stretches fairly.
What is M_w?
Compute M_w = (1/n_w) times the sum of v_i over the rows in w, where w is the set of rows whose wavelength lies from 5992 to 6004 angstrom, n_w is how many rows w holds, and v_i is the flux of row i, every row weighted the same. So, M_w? 2.07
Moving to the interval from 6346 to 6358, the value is 2.12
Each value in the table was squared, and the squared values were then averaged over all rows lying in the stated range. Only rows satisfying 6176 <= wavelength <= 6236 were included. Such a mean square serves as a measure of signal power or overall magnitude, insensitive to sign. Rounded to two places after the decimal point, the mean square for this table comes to 4.44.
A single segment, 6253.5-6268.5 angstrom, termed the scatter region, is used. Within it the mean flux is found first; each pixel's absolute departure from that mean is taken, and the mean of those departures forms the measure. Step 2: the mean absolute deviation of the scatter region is 0.074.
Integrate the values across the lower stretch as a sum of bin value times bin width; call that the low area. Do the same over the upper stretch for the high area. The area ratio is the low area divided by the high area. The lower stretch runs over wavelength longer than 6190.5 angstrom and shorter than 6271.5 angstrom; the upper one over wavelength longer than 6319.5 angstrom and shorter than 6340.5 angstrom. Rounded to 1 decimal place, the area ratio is 3.8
